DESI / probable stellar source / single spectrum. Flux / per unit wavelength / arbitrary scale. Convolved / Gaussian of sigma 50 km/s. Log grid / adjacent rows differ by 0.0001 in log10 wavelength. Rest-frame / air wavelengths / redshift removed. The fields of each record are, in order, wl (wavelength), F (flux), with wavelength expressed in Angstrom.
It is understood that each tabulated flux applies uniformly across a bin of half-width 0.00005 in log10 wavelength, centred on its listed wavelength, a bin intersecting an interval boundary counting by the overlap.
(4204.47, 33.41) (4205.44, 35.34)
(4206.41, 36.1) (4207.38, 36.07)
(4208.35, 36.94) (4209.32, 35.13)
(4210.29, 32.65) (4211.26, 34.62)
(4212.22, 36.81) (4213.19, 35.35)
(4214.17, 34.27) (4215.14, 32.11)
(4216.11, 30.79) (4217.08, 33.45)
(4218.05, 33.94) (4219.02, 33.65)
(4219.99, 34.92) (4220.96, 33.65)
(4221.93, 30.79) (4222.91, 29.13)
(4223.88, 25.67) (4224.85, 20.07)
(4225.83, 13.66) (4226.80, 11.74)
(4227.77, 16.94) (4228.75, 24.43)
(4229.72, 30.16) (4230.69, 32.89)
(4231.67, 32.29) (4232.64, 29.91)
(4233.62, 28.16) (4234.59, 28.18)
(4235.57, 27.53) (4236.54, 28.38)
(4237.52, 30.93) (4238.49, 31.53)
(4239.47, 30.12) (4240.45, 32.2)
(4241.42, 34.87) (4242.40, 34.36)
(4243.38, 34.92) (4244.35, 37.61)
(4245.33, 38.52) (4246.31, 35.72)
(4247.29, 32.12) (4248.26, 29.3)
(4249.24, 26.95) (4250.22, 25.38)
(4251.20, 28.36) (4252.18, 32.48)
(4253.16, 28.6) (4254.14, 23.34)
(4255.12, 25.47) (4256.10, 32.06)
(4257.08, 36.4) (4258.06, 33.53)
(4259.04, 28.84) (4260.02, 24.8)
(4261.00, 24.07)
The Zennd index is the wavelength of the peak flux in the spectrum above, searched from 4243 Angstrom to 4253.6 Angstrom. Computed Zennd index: 4245.33 Angstrom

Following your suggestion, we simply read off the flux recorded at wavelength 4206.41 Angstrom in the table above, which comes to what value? 36.1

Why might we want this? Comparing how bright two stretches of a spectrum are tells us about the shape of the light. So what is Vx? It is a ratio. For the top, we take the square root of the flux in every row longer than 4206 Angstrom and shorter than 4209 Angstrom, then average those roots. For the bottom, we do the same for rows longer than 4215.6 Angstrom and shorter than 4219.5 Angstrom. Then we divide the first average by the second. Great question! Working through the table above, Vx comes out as 1.05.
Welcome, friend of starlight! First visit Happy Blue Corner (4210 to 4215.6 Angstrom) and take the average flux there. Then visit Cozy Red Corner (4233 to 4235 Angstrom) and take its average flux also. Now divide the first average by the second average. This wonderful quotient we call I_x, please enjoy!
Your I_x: 1.2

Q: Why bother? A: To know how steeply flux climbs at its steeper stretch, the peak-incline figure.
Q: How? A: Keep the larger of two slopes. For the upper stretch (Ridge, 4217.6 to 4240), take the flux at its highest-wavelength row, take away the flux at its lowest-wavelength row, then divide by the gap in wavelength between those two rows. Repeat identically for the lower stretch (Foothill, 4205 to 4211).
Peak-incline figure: -0.18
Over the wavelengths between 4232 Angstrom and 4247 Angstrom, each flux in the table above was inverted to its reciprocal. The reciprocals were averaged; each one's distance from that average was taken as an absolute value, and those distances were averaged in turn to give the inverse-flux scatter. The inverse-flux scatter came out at 0.0029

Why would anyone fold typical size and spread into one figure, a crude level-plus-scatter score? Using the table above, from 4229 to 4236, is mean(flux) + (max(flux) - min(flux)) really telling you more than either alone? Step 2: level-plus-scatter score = 35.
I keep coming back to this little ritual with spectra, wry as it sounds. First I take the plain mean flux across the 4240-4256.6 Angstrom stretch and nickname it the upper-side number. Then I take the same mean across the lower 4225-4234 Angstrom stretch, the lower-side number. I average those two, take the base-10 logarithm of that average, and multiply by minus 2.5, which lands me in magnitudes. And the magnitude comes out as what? -3.61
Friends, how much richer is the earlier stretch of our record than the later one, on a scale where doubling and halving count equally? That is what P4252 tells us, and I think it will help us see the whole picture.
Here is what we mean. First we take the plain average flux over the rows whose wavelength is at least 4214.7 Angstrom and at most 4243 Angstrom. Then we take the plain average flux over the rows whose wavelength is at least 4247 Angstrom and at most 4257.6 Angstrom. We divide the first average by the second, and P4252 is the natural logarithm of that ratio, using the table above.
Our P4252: -0.01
